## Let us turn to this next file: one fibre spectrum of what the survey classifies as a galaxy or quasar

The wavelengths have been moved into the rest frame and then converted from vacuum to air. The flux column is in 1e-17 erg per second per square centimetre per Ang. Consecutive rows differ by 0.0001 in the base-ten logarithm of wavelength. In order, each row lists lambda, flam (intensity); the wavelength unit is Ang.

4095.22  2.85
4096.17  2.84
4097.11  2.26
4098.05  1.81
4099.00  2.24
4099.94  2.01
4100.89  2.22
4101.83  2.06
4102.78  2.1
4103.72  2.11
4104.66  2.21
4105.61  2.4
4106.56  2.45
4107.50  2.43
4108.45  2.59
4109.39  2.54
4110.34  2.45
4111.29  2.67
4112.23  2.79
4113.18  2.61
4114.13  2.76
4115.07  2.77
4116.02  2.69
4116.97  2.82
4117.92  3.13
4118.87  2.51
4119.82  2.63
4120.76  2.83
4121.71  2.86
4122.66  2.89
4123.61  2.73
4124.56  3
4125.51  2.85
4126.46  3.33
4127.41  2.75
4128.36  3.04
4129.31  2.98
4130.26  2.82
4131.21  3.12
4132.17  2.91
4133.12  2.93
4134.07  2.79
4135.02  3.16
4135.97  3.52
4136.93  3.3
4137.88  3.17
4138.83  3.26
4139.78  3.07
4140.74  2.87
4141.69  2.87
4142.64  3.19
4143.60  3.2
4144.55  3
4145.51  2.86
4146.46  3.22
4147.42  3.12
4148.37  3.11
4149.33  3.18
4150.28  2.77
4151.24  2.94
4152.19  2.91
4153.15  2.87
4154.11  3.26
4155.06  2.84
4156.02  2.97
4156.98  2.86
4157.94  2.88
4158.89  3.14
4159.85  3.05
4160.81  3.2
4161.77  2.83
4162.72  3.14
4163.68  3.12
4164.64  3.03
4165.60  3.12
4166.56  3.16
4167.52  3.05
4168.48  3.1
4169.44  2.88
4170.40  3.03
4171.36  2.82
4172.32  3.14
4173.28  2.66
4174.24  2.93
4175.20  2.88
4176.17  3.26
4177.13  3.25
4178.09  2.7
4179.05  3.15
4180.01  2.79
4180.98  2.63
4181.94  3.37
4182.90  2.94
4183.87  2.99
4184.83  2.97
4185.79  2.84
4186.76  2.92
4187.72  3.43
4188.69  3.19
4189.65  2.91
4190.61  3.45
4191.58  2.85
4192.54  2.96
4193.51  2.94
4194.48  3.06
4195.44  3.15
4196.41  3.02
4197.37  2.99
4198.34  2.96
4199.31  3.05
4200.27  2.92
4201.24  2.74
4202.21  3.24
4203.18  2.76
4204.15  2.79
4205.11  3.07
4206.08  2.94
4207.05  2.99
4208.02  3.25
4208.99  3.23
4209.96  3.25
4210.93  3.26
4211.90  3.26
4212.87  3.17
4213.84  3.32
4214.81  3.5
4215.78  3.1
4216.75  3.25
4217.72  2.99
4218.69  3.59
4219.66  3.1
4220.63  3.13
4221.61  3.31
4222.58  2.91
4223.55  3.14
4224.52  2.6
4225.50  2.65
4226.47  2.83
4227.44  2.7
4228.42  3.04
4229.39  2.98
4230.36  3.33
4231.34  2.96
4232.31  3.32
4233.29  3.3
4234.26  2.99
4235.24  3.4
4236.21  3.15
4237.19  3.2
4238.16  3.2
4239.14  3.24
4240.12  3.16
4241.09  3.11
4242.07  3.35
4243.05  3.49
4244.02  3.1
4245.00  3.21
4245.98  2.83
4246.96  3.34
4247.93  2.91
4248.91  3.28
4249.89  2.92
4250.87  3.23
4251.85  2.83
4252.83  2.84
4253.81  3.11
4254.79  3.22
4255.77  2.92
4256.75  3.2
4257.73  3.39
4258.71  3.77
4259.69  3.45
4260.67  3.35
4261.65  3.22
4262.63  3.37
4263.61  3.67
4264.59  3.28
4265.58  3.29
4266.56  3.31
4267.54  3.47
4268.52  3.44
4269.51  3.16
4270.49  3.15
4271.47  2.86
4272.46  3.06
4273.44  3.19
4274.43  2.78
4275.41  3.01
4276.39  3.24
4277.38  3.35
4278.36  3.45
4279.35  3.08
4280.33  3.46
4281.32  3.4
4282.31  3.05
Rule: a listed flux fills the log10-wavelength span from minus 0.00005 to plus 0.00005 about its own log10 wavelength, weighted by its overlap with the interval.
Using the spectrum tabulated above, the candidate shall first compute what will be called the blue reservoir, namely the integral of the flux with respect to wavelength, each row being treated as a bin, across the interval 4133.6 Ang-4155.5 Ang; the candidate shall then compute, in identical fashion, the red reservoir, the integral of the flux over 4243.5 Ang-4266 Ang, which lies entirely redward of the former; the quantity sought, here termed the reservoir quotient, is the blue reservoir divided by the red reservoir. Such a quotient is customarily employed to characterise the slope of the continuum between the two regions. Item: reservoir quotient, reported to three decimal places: 0.931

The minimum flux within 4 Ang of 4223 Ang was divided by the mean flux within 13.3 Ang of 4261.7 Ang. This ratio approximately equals 0.81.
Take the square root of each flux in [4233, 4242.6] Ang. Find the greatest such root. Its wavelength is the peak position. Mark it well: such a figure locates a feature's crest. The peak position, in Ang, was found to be 4235.24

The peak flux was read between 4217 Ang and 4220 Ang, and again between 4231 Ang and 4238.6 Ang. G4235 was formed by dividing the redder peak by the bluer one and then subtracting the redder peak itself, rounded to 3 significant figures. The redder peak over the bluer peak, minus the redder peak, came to -2.45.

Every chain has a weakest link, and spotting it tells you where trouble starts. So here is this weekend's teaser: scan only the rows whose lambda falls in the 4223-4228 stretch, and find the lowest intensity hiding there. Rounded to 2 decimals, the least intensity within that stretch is 2.60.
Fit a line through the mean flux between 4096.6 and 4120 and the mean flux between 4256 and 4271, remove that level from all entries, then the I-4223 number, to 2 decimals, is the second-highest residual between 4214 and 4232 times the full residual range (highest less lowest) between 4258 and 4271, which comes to 0.29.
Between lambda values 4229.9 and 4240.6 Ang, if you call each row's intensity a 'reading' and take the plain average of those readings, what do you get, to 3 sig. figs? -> 3.20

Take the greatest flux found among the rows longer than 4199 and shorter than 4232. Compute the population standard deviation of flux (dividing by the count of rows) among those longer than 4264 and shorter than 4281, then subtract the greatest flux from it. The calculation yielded -3.4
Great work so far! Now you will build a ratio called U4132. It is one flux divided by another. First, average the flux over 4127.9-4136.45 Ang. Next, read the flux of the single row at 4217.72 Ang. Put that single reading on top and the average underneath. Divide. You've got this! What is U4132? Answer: 0.99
